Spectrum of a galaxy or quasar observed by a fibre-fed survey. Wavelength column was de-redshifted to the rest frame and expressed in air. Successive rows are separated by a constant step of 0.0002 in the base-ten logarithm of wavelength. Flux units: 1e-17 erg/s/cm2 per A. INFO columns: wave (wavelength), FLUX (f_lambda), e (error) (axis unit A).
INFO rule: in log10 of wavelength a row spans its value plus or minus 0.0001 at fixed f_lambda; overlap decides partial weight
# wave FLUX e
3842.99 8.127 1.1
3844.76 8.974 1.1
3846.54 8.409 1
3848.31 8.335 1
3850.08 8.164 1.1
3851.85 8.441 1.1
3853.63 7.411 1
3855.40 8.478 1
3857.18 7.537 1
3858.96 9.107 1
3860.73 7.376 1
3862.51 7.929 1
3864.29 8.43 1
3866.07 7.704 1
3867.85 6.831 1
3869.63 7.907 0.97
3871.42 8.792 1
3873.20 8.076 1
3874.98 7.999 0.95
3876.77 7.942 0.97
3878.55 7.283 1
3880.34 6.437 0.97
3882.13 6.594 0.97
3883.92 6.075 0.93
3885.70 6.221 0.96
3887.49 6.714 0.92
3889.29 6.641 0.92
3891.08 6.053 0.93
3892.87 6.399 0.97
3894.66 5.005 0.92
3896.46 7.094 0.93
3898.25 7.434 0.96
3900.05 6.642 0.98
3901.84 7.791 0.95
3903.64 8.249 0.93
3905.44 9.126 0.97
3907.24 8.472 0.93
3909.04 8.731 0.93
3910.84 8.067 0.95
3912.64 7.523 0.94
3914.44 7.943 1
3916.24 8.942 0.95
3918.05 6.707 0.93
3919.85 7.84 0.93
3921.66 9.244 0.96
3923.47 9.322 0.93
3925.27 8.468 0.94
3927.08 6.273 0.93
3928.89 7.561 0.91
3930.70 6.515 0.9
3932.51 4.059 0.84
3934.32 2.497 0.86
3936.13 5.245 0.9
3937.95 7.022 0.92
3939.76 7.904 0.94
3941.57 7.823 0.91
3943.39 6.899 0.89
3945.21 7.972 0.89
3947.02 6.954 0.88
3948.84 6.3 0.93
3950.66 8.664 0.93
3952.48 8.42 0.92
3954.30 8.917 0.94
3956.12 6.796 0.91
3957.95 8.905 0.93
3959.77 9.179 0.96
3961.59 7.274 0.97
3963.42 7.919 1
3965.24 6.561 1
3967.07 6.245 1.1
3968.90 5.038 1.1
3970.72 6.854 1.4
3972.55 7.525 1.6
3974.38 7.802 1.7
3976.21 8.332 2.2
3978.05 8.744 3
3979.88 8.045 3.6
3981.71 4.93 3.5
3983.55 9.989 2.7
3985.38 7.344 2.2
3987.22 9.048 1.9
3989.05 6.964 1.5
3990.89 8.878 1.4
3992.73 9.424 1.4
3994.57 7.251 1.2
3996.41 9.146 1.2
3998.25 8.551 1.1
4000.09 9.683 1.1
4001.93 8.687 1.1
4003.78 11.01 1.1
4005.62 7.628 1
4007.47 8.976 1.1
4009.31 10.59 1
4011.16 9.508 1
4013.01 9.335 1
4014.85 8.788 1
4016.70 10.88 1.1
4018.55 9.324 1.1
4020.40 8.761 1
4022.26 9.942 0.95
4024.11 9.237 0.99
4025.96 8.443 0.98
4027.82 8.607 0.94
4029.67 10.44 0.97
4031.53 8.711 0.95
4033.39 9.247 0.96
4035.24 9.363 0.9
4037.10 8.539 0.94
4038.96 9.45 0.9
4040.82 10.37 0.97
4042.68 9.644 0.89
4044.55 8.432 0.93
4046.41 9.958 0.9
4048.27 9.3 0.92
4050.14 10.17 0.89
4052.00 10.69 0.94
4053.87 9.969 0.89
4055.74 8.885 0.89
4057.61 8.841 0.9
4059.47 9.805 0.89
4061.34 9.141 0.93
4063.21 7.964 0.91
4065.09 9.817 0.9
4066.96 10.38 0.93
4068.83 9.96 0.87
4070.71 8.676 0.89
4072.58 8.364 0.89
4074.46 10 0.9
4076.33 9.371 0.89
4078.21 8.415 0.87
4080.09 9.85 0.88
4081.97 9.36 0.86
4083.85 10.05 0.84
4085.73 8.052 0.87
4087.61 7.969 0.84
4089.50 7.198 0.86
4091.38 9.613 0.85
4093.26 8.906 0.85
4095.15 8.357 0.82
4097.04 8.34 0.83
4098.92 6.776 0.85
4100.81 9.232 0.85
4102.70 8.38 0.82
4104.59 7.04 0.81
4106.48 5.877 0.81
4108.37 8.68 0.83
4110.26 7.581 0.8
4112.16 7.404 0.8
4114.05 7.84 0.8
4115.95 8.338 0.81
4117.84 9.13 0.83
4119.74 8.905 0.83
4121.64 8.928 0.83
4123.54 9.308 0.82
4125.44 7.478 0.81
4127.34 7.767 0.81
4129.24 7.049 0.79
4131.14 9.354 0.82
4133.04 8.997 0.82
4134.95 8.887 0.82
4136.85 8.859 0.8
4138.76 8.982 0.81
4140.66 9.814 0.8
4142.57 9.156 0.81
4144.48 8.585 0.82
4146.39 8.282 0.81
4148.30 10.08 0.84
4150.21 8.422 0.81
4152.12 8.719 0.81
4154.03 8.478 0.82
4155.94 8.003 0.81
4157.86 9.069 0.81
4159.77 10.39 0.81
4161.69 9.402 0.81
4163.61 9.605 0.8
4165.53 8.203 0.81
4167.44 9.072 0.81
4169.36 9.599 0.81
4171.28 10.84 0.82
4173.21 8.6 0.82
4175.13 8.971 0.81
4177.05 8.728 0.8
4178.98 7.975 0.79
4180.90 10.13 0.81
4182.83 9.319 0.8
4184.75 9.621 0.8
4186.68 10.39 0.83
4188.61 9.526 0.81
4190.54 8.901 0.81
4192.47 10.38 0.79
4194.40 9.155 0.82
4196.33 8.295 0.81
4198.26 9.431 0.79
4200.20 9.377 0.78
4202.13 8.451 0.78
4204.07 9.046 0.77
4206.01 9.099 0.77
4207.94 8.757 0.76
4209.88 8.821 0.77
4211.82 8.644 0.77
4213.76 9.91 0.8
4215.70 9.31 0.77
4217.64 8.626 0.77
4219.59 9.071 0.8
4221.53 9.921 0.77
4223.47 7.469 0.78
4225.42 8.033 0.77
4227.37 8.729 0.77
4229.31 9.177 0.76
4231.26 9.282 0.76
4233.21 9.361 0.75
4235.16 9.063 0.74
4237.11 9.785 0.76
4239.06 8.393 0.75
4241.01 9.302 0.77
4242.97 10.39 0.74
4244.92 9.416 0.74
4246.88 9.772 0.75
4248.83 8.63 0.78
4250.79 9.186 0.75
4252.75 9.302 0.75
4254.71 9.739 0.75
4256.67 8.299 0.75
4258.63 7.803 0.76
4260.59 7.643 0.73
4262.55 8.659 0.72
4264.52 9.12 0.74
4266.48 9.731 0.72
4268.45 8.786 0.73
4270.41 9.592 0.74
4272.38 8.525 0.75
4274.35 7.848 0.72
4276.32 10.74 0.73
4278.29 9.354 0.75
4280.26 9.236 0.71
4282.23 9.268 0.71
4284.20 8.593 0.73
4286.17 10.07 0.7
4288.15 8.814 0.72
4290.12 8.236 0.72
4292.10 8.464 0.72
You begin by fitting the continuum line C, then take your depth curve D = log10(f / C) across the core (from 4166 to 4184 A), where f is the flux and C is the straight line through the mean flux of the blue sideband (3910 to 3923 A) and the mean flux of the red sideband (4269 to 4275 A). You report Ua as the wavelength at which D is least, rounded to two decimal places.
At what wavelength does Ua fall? 4178.98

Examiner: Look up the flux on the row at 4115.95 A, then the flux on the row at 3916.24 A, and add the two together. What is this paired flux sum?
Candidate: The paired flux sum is 17.3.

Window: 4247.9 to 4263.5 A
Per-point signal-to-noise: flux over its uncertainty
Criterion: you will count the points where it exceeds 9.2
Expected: 8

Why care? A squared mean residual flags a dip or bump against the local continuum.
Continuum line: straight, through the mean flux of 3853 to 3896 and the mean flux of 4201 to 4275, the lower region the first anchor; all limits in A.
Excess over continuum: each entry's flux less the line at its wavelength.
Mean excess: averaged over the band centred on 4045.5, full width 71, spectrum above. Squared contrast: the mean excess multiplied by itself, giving 1.7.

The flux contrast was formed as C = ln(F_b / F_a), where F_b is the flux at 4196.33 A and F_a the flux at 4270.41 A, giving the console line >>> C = -0.15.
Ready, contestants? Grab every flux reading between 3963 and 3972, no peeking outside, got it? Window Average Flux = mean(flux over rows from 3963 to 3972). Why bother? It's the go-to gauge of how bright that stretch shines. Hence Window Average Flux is 6.5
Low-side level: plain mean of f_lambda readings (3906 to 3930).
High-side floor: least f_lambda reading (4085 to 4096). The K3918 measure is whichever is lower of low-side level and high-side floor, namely 7.2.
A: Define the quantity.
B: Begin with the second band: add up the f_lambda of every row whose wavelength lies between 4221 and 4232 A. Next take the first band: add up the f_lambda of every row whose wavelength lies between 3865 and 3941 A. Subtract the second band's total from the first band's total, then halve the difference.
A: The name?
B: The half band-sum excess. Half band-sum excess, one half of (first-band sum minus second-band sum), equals 125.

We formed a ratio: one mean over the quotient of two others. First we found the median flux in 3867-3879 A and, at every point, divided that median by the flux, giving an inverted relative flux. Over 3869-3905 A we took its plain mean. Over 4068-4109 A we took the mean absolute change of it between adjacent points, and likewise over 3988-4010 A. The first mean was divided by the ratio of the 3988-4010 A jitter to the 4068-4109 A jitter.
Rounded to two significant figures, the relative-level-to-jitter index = 0.93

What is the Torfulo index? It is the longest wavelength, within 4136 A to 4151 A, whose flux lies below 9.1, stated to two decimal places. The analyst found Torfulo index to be 4150.21 A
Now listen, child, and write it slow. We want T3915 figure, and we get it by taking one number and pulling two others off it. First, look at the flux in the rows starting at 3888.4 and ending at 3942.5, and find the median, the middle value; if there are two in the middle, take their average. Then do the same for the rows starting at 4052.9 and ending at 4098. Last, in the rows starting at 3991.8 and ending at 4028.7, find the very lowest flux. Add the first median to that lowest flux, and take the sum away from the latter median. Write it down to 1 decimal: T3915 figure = -5.8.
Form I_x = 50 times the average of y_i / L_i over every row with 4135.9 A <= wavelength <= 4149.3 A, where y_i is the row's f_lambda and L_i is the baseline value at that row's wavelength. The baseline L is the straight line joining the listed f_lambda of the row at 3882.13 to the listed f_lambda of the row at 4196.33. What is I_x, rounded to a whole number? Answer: 57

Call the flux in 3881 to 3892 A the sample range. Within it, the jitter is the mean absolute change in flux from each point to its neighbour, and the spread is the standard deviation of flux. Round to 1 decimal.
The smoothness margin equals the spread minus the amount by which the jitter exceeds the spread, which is 0.2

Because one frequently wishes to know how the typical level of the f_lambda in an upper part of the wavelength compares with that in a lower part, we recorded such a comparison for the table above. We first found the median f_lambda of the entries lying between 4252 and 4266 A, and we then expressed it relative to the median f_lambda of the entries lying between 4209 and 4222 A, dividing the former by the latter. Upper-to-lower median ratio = 0.95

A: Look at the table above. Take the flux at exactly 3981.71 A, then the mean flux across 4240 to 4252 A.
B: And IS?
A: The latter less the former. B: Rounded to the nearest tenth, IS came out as 4.5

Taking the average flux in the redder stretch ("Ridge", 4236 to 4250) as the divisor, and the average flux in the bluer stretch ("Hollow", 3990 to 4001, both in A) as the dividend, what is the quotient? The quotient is 0.940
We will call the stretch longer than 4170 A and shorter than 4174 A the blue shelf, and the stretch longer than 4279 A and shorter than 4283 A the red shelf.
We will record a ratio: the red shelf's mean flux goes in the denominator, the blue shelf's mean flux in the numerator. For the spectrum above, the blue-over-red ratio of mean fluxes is 1.05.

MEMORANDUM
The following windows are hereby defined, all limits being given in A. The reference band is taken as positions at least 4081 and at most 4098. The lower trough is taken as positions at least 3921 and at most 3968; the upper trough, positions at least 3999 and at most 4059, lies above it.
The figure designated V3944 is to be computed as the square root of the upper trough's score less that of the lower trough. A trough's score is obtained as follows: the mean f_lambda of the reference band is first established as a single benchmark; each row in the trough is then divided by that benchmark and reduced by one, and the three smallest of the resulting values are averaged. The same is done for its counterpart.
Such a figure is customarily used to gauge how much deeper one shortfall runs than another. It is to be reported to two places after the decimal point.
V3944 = 0.70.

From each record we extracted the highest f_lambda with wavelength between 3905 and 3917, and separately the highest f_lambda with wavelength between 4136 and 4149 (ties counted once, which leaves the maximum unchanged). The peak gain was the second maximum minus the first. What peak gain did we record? 1.0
